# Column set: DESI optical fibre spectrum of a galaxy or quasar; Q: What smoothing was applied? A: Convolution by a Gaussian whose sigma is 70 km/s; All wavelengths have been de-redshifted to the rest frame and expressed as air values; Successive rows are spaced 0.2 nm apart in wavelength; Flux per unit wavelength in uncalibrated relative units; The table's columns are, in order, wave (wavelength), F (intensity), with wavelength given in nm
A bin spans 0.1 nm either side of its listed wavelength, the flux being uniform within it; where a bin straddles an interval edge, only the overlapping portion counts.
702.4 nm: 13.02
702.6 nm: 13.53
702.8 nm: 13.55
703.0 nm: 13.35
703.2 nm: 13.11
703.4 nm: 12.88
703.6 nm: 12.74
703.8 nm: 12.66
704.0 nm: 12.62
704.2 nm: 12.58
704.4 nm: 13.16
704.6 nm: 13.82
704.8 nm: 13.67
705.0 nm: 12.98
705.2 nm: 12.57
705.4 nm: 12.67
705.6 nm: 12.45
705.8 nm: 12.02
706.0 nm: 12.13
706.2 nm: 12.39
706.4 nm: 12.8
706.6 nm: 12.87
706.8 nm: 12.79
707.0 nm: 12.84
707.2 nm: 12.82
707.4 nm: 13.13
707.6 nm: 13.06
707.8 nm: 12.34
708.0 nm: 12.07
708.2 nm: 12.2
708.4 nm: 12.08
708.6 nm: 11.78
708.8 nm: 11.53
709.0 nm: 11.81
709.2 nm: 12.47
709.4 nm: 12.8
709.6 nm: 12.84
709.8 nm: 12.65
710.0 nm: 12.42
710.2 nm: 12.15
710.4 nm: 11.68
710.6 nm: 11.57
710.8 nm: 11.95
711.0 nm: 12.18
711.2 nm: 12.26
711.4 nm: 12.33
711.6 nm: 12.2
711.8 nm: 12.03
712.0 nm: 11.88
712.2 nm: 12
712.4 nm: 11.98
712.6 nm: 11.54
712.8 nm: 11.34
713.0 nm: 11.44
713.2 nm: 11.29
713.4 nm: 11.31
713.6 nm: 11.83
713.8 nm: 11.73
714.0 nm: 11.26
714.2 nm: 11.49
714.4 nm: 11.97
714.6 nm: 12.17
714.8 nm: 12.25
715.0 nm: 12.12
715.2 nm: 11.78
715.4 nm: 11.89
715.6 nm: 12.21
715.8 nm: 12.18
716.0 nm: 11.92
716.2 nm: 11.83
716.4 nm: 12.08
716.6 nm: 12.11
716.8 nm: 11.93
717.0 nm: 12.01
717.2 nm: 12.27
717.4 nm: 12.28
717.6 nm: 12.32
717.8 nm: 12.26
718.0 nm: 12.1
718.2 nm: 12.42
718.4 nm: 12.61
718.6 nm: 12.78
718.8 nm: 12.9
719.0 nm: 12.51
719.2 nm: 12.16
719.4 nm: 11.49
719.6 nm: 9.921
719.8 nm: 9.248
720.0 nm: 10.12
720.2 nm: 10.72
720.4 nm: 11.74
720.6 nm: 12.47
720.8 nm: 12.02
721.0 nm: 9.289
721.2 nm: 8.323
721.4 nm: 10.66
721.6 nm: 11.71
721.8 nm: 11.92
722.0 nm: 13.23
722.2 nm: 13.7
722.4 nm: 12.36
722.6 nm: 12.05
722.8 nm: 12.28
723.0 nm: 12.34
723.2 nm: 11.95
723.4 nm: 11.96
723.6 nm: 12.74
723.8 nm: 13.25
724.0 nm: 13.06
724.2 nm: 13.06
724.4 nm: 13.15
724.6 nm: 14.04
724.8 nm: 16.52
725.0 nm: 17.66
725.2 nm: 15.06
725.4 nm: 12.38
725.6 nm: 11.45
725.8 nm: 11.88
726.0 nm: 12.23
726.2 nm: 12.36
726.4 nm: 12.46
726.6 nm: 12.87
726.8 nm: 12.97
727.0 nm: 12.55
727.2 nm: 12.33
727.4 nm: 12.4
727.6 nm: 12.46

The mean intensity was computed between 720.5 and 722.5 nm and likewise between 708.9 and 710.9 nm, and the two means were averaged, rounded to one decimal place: 11.9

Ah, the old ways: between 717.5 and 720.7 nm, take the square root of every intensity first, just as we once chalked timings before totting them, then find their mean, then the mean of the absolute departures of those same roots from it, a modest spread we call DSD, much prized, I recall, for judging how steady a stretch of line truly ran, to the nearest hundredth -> 0.13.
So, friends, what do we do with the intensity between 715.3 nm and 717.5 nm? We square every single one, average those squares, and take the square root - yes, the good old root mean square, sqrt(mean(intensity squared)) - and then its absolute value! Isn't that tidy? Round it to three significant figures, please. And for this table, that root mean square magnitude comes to 12.1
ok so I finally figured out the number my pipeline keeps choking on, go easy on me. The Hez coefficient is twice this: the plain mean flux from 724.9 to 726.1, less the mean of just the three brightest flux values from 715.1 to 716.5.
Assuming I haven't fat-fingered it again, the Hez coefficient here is 2.6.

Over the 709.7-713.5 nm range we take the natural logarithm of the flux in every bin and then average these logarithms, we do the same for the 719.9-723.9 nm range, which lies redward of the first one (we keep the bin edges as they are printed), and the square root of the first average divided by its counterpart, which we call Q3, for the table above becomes 1.00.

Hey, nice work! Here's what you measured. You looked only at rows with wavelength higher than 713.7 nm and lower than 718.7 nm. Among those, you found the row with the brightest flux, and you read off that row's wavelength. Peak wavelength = 718.6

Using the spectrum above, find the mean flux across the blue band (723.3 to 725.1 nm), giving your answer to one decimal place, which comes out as 13.9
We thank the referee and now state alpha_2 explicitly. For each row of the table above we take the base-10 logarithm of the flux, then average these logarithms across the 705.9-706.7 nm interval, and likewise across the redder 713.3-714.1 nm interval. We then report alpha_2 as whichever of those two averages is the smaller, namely 1.06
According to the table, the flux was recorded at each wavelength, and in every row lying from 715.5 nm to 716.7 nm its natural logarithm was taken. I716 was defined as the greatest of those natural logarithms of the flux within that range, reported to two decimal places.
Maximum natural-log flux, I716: 2.50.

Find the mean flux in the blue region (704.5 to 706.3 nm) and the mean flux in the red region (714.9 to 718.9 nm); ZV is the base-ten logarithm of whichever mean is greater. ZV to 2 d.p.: 1.11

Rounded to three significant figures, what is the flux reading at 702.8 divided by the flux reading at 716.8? 1.14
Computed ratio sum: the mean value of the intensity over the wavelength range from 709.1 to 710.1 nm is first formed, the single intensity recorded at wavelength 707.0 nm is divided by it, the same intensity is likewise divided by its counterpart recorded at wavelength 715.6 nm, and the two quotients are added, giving 2.07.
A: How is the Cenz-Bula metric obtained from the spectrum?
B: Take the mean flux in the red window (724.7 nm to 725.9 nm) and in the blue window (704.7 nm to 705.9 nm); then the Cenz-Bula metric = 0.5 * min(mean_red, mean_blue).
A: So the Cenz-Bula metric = 6.36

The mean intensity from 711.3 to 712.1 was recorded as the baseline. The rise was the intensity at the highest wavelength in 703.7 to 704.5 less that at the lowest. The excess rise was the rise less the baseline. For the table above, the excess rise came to -11.6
